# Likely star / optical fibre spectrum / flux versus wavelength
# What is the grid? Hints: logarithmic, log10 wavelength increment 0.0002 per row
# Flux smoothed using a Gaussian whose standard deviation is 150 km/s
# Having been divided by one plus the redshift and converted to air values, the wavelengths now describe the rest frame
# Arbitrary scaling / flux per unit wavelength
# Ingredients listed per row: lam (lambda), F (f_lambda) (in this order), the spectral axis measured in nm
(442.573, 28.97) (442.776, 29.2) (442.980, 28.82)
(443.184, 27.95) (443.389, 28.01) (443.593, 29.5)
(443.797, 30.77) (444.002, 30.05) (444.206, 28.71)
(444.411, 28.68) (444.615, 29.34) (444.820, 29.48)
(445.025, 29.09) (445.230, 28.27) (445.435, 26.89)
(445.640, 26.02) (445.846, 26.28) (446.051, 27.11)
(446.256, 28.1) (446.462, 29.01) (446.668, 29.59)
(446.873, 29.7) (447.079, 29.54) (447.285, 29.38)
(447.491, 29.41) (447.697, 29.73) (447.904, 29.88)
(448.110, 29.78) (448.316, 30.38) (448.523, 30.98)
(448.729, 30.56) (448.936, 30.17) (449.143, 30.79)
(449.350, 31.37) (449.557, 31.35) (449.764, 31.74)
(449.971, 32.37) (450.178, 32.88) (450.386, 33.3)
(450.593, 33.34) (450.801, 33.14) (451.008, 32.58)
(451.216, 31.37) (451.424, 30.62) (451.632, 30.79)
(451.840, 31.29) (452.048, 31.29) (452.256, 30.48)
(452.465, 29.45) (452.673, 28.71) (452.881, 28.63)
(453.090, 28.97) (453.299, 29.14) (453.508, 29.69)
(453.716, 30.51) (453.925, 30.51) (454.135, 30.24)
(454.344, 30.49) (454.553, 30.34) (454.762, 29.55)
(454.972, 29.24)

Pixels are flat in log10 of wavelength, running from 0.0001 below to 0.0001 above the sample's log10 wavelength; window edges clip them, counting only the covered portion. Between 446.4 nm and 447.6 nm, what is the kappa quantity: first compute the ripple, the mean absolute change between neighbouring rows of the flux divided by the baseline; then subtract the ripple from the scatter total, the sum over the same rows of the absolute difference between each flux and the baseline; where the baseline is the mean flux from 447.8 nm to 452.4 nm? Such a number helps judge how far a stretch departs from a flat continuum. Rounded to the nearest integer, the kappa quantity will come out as 12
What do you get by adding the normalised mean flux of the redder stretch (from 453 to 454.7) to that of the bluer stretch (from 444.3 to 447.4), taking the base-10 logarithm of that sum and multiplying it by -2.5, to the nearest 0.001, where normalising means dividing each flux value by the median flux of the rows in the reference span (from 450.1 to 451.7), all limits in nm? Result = -0.629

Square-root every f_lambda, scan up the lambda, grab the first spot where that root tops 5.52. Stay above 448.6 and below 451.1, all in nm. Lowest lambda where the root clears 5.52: 448.729 nm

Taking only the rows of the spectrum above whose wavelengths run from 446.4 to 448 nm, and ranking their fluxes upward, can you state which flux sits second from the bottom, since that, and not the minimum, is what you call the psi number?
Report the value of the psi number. 29.38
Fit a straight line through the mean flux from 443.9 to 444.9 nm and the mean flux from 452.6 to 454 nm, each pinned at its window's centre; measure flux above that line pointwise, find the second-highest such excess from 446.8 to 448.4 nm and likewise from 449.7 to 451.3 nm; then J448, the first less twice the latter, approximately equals -7.3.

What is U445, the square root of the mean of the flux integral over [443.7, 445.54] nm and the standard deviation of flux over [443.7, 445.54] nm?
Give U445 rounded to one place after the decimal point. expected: 5.2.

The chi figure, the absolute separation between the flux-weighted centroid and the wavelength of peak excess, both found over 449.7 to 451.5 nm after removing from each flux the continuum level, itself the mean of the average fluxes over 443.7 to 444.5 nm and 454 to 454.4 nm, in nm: 0.08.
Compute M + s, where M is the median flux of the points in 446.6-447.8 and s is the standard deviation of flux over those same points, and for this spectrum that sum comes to 29.7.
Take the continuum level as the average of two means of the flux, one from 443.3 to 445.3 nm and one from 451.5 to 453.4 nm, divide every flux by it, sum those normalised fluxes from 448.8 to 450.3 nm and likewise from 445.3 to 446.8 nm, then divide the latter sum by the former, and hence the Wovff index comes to 0.87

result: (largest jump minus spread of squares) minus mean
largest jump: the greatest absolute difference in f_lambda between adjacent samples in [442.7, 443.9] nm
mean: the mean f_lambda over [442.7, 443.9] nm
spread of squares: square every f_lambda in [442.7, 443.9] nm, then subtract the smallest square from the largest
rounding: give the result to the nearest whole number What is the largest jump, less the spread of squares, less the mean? -193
